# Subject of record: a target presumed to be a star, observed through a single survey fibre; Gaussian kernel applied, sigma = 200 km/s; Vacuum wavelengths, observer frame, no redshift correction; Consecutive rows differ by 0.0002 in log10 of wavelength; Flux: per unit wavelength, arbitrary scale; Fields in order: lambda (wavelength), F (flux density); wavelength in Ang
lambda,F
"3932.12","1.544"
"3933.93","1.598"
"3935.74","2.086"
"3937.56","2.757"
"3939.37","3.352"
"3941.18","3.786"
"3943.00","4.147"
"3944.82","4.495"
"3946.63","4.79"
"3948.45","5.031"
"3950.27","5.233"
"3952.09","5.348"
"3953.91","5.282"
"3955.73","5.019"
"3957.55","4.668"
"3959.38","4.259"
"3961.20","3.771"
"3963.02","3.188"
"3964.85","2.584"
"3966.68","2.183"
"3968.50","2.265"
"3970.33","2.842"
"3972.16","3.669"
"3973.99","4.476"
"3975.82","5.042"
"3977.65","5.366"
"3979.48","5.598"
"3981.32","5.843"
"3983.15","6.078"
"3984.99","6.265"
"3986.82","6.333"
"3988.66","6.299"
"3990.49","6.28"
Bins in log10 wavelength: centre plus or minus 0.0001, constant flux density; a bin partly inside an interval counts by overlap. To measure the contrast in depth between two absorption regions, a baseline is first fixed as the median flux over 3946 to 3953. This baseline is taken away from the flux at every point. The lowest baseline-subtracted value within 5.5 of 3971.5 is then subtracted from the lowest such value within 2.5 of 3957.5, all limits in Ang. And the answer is 2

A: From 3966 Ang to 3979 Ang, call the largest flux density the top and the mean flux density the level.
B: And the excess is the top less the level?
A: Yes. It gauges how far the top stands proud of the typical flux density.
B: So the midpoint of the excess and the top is 3.5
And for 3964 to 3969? 1.4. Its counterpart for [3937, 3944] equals 2.4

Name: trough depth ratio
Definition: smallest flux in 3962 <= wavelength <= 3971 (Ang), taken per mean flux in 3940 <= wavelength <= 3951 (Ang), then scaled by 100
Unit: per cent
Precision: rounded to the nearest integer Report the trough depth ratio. 48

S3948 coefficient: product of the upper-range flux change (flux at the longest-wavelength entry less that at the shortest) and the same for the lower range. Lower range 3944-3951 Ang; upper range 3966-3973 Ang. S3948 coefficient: 1.1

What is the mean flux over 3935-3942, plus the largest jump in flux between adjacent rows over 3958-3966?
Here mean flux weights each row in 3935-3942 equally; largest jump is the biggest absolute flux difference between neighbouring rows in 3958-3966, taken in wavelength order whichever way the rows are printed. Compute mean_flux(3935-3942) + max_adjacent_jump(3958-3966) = 3.6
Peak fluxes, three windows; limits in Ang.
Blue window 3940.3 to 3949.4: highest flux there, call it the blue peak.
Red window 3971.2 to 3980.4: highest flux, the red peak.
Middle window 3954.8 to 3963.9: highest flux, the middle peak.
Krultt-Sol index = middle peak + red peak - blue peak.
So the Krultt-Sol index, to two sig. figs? 5.6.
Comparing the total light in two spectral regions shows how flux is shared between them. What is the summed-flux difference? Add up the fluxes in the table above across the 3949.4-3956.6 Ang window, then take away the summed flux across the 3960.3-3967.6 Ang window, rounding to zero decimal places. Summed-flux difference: 9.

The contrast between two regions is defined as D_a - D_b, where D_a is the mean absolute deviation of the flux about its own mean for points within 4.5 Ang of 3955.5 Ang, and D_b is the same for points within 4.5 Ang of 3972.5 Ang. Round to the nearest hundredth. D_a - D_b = -0.52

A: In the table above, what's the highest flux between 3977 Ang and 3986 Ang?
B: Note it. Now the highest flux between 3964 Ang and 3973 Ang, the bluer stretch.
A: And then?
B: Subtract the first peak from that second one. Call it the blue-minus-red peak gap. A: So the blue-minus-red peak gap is -2.6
